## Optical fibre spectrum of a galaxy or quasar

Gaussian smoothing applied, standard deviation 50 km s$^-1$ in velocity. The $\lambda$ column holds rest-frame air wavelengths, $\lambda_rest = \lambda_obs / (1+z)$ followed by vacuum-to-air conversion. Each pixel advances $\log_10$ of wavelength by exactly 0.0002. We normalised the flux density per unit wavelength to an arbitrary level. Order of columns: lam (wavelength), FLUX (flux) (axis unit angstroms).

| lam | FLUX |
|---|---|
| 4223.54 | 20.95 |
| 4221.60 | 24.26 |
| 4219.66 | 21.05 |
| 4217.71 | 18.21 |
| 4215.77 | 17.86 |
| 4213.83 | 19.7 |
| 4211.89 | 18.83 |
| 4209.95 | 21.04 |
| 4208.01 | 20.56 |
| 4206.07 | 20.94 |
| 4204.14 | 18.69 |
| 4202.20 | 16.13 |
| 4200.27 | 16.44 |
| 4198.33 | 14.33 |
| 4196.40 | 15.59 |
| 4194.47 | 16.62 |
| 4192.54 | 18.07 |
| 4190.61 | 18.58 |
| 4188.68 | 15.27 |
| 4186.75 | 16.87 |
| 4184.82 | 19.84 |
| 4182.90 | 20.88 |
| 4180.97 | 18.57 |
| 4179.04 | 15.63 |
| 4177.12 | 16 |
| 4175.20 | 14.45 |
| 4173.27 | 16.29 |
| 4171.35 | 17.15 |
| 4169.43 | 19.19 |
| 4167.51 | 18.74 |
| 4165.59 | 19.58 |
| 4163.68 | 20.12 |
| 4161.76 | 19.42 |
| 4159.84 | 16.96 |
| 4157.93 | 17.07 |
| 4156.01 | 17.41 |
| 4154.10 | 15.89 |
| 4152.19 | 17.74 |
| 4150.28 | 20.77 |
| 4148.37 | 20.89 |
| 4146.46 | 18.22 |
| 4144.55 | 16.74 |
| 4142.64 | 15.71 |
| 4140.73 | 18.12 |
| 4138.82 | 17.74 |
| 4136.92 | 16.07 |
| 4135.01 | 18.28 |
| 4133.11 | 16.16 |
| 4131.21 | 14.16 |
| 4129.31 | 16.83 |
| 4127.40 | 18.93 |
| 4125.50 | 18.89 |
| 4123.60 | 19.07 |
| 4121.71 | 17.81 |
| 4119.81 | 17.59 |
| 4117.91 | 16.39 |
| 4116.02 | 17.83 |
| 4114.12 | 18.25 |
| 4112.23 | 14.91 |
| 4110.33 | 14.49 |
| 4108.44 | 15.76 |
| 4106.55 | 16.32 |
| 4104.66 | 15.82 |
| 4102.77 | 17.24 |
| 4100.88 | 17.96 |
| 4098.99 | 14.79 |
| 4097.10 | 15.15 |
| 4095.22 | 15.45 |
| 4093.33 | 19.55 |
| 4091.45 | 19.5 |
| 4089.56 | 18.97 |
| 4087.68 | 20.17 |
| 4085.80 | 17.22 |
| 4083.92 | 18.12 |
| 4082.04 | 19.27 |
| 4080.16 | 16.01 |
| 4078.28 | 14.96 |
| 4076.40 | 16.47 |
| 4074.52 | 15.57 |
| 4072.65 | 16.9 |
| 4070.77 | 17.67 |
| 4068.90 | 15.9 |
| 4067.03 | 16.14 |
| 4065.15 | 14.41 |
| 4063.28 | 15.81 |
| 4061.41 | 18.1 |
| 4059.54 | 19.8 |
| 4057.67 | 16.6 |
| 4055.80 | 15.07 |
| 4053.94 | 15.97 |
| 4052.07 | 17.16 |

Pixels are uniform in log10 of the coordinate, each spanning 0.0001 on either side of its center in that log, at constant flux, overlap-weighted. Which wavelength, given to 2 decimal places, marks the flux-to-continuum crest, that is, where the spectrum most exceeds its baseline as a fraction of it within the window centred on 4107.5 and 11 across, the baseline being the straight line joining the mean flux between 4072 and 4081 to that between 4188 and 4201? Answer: 4102.77 angstroms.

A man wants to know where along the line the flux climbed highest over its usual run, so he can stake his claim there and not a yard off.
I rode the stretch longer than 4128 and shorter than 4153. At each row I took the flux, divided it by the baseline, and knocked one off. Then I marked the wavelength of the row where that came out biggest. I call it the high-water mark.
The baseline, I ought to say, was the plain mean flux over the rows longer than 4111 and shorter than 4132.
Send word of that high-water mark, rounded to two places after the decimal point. 4148.37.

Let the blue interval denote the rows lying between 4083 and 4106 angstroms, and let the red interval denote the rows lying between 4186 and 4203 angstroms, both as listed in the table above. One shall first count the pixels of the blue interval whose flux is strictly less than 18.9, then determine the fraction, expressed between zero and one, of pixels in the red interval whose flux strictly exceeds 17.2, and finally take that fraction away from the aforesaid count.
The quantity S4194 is 7.8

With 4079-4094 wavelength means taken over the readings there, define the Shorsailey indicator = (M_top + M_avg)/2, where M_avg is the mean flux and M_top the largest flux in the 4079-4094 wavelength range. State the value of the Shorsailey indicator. 19.4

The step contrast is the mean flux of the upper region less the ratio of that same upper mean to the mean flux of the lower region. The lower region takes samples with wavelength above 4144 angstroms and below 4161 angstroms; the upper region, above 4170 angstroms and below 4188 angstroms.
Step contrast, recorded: 16.3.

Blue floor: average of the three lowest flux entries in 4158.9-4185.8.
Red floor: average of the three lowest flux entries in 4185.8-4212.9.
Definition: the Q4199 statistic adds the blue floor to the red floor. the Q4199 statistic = 30.4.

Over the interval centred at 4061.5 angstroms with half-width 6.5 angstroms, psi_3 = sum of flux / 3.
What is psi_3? 38.6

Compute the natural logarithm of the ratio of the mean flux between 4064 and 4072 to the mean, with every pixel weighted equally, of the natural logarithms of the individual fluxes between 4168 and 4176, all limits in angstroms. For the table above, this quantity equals 1.74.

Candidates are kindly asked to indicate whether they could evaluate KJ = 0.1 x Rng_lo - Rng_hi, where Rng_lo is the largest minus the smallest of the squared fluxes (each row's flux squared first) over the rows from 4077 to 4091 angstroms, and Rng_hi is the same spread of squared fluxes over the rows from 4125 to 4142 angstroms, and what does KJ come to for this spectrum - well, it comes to -140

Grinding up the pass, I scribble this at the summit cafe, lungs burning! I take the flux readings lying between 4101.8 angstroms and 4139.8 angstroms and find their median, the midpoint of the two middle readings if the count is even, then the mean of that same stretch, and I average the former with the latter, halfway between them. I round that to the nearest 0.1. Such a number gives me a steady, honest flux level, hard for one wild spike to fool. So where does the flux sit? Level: 17.0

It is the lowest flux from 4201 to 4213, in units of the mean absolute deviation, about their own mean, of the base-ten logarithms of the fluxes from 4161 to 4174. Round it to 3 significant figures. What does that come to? 610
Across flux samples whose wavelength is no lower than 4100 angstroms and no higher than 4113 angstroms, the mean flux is 16.1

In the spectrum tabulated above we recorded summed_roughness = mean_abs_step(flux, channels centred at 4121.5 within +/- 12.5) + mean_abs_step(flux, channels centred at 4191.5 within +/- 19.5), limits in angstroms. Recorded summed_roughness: 2.87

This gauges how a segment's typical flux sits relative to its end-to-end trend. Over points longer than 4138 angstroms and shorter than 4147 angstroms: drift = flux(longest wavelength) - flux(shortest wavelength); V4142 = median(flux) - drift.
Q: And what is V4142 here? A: 17.3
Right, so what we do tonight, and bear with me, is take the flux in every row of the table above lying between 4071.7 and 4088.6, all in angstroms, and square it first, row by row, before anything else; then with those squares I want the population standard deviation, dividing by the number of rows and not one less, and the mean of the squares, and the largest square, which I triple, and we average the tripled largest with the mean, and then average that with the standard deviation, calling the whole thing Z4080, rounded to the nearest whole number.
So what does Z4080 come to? 408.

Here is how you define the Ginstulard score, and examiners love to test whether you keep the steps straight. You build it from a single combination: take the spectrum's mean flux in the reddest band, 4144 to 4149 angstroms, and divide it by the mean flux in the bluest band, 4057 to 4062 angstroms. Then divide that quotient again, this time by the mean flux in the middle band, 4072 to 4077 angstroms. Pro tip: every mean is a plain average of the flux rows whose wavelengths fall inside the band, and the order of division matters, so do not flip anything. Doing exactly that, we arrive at 0.063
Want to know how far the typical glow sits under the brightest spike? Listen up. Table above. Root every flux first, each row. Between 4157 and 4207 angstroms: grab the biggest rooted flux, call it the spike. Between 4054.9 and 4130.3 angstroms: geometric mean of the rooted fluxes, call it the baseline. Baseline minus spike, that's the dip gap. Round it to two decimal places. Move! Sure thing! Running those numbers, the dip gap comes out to -0.46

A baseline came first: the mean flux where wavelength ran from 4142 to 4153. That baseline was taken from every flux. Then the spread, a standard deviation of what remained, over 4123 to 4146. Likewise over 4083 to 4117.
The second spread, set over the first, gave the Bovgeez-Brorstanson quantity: 1.2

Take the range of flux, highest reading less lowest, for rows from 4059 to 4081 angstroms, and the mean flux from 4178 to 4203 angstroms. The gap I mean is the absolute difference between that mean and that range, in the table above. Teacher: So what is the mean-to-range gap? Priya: 11.8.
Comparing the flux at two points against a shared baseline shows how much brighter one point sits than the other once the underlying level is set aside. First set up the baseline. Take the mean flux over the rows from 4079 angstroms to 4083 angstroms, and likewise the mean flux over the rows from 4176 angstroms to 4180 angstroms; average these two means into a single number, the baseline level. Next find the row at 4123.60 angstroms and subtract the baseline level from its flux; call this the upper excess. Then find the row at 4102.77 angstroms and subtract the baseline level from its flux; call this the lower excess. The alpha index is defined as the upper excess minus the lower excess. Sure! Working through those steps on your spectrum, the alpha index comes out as 1.8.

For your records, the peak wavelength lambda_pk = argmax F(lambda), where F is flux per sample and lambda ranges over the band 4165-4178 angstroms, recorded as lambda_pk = 4165.59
